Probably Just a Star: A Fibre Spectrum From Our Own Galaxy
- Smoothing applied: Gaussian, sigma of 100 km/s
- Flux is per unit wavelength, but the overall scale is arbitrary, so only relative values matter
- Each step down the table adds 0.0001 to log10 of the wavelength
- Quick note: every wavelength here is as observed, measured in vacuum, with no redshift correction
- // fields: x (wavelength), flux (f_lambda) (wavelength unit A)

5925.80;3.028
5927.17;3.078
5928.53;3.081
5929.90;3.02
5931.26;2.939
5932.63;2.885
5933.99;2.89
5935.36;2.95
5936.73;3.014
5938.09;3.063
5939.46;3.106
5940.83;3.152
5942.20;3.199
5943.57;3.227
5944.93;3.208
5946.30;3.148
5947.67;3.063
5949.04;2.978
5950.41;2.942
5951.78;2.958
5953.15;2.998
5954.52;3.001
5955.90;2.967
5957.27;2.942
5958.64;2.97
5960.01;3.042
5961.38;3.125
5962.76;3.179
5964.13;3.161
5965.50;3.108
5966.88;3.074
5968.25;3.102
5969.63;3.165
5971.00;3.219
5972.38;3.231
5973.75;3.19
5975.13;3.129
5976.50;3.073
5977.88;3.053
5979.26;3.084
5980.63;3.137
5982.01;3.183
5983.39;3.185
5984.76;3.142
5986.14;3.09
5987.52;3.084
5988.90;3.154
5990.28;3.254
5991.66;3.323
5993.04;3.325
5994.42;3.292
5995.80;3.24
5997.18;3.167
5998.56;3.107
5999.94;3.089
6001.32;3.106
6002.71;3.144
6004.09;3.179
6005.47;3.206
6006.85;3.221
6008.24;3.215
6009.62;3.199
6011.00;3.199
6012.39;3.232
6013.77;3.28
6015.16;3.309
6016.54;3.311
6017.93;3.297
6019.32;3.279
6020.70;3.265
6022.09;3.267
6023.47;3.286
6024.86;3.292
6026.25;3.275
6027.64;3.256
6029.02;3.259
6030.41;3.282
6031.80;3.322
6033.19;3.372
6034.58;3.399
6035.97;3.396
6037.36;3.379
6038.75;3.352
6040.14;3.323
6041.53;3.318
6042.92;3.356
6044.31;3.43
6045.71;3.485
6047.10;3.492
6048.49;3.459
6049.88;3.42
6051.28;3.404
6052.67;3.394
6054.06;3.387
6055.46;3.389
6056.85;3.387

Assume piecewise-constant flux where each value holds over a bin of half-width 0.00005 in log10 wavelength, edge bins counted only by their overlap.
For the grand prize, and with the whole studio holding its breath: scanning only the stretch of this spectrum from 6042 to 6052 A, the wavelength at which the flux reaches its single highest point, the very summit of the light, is 6047.10 A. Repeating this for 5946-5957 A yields 5946.30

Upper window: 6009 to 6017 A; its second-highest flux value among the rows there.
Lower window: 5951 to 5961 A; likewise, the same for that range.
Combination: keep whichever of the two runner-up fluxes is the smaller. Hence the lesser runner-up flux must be 3.00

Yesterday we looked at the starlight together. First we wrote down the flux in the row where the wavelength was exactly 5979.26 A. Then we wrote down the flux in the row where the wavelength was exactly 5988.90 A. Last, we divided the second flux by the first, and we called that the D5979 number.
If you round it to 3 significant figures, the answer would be 1.02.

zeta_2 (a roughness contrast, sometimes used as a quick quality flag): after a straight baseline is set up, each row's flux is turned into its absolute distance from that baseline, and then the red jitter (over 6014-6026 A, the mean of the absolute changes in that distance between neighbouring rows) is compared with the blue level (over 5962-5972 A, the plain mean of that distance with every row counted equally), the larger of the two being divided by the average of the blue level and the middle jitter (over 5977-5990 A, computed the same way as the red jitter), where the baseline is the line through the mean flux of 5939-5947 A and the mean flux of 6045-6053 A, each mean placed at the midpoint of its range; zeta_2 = 1.4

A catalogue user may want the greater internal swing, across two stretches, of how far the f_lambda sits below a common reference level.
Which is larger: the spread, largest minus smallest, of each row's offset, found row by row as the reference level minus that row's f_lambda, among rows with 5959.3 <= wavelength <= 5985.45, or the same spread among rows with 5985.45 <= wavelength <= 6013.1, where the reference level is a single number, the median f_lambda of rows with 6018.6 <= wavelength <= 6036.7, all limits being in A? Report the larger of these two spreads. 0.24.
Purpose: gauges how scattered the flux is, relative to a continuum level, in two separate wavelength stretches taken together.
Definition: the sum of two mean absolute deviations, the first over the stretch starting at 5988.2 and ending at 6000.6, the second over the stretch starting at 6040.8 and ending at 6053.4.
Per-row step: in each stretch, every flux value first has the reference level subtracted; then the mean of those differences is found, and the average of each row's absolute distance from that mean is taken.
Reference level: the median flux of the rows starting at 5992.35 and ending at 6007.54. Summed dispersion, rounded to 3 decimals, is 0.122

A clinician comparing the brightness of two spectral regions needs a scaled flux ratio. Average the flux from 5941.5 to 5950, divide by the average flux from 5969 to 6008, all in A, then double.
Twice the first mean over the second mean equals 1.98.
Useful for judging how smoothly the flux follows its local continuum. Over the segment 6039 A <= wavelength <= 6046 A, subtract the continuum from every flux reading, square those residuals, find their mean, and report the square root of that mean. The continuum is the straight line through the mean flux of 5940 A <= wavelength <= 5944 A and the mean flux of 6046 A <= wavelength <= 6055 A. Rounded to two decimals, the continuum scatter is 0.07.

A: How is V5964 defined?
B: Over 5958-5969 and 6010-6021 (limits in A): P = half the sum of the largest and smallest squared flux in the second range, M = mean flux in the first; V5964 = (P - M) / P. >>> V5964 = 0.708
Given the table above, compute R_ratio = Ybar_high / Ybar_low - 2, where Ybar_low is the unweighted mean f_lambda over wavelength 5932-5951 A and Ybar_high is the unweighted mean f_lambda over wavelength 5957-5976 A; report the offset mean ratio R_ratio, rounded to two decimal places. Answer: -0.98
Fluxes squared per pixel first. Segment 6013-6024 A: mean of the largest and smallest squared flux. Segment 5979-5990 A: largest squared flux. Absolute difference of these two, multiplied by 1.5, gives 1.0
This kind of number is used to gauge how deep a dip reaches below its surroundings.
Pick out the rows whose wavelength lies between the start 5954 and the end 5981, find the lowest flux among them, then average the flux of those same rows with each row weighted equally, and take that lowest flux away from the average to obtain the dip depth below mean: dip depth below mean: 0.156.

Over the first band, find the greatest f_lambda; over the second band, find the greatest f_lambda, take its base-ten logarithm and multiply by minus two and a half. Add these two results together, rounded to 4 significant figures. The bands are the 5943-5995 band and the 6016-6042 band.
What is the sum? 1.997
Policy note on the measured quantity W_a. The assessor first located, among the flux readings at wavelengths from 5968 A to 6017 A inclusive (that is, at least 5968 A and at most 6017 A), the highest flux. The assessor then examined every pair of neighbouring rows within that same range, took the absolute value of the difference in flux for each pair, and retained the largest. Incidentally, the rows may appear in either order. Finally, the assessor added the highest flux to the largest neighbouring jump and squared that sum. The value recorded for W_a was 11.7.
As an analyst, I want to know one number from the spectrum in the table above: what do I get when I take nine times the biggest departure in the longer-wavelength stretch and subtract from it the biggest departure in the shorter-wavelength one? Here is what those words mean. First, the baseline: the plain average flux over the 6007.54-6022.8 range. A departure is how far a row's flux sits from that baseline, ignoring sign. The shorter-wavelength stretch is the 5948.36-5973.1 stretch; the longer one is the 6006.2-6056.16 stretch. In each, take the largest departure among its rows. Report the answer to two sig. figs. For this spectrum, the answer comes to 1.8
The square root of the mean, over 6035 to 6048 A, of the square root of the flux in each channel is 1.36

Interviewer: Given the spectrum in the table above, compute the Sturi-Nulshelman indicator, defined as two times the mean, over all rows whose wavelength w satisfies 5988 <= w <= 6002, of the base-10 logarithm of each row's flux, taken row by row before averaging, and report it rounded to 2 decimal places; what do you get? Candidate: 1.01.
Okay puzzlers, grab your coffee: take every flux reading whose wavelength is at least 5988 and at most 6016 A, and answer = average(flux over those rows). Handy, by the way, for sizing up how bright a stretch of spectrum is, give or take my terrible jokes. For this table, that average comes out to 3.21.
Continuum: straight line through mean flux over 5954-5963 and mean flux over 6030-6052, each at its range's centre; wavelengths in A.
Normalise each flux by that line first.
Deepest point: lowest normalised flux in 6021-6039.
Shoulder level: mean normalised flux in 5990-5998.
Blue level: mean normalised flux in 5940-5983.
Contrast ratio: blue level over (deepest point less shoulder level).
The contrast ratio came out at -21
